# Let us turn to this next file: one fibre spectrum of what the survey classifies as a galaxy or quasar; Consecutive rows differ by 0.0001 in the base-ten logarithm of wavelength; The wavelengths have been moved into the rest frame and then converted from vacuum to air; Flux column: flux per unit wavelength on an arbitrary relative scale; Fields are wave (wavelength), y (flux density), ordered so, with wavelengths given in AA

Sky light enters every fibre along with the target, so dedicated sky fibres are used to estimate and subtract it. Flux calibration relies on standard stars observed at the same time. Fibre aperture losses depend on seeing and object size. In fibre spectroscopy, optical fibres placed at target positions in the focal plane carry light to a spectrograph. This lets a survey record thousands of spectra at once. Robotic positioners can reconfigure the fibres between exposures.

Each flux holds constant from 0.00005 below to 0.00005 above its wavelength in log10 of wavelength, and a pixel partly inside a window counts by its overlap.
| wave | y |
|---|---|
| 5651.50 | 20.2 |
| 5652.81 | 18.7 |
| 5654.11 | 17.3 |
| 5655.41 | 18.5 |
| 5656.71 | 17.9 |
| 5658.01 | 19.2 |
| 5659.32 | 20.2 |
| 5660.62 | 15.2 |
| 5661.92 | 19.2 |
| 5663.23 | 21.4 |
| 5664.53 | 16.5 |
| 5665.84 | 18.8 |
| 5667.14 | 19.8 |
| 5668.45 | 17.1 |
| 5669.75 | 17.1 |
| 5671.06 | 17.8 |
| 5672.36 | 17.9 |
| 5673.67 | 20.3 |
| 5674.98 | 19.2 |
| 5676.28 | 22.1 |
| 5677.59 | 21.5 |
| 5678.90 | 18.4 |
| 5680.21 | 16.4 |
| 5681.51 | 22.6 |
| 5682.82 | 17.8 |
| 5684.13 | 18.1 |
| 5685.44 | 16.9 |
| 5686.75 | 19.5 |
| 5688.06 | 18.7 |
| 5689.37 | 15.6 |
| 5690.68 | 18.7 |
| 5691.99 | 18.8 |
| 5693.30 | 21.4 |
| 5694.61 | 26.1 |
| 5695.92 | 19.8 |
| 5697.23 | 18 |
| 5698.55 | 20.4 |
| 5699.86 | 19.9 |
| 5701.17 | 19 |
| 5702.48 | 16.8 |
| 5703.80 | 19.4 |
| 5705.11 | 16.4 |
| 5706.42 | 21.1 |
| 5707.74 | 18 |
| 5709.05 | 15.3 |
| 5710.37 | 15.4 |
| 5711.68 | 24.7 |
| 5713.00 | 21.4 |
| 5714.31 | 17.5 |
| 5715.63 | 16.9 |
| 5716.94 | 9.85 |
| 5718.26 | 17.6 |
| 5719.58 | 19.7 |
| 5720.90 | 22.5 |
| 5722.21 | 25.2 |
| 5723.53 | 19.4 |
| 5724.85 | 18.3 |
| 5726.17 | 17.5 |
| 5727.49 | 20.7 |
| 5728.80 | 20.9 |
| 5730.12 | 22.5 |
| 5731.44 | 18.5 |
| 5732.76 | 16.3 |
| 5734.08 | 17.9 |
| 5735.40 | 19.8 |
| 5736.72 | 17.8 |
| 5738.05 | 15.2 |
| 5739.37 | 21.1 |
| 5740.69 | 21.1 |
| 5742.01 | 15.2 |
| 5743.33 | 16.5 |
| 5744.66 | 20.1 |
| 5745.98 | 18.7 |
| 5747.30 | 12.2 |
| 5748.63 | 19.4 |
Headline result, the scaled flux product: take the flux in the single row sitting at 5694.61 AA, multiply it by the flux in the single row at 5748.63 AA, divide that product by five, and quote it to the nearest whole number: 101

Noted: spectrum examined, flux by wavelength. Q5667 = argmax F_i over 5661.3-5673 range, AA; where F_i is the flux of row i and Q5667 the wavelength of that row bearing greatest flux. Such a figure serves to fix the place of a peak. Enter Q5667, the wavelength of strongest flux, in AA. 5663.23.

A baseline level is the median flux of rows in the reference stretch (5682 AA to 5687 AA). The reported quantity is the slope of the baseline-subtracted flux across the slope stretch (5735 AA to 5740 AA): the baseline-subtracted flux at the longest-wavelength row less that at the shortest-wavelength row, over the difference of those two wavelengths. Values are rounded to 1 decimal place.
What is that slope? 0.3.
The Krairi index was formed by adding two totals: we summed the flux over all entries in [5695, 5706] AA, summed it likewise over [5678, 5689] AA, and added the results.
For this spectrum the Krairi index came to 298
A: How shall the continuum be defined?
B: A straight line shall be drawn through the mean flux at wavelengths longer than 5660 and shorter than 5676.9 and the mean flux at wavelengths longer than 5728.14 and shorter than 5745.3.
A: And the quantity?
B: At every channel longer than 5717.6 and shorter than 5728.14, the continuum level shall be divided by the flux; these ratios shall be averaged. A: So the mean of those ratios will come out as 0.94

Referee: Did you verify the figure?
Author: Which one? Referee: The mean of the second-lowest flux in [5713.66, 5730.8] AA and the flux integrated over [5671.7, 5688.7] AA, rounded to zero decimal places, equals 172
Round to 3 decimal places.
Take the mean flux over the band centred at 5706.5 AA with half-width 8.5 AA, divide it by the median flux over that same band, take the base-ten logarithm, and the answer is -0.003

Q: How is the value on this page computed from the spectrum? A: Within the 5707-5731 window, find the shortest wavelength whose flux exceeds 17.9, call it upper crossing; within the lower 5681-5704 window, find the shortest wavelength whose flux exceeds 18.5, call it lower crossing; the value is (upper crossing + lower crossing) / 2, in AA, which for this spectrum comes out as 5694.6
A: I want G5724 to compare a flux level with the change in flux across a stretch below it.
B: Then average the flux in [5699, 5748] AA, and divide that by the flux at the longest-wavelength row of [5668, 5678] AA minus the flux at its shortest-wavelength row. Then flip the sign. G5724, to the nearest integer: -4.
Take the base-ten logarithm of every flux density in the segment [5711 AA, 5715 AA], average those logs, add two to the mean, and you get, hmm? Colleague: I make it 3.32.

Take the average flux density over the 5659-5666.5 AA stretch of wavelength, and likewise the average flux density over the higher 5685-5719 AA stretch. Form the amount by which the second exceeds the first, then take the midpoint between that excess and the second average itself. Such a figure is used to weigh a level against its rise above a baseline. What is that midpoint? 9.3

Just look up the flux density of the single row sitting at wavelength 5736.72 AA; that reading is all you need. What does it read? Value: 17.8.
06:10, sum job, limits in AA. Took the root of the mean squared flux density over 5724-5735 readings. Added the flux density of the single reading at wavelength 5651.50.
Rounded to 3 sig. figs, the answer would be 39.4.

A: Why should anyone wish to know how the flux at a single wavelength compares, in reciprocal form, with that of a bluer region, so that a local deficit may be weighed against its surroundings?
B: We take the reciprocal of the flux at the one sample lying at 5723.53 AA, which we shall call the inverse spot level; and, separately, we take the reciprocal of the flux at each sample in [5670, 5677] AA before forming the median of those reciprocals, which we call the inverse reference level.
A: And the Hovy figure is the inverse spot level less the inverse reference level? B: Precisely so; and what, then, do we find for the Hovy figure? -0.001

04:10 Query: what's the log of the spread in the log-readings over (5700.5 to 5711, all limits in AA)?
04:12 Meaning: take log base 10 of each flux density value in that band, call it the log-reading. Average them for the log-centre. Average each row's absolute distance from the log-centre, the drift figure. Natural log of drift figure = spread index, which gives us -3.18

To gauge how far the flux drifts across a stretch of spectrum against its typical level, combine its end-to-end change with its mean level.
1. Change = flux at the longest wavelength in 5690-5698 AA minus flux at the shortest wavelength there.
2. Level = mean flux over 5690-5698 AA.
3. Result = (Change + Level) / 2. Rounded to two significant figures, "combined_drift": 9.9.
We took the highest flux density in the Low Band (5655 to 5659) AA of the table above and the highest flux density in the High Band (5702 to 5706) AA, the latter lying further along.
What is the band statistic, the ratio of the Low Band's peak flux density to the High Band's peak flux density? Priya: 0.99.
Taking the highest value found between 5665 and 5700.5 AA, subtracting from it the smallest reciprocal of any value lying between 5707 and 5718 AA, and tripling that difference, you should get 78.2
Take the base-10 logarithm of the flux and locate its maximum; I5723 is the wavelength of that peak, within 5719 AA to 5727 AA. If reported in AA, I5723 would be 5722.21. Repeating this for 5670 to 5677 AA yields 5676.28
